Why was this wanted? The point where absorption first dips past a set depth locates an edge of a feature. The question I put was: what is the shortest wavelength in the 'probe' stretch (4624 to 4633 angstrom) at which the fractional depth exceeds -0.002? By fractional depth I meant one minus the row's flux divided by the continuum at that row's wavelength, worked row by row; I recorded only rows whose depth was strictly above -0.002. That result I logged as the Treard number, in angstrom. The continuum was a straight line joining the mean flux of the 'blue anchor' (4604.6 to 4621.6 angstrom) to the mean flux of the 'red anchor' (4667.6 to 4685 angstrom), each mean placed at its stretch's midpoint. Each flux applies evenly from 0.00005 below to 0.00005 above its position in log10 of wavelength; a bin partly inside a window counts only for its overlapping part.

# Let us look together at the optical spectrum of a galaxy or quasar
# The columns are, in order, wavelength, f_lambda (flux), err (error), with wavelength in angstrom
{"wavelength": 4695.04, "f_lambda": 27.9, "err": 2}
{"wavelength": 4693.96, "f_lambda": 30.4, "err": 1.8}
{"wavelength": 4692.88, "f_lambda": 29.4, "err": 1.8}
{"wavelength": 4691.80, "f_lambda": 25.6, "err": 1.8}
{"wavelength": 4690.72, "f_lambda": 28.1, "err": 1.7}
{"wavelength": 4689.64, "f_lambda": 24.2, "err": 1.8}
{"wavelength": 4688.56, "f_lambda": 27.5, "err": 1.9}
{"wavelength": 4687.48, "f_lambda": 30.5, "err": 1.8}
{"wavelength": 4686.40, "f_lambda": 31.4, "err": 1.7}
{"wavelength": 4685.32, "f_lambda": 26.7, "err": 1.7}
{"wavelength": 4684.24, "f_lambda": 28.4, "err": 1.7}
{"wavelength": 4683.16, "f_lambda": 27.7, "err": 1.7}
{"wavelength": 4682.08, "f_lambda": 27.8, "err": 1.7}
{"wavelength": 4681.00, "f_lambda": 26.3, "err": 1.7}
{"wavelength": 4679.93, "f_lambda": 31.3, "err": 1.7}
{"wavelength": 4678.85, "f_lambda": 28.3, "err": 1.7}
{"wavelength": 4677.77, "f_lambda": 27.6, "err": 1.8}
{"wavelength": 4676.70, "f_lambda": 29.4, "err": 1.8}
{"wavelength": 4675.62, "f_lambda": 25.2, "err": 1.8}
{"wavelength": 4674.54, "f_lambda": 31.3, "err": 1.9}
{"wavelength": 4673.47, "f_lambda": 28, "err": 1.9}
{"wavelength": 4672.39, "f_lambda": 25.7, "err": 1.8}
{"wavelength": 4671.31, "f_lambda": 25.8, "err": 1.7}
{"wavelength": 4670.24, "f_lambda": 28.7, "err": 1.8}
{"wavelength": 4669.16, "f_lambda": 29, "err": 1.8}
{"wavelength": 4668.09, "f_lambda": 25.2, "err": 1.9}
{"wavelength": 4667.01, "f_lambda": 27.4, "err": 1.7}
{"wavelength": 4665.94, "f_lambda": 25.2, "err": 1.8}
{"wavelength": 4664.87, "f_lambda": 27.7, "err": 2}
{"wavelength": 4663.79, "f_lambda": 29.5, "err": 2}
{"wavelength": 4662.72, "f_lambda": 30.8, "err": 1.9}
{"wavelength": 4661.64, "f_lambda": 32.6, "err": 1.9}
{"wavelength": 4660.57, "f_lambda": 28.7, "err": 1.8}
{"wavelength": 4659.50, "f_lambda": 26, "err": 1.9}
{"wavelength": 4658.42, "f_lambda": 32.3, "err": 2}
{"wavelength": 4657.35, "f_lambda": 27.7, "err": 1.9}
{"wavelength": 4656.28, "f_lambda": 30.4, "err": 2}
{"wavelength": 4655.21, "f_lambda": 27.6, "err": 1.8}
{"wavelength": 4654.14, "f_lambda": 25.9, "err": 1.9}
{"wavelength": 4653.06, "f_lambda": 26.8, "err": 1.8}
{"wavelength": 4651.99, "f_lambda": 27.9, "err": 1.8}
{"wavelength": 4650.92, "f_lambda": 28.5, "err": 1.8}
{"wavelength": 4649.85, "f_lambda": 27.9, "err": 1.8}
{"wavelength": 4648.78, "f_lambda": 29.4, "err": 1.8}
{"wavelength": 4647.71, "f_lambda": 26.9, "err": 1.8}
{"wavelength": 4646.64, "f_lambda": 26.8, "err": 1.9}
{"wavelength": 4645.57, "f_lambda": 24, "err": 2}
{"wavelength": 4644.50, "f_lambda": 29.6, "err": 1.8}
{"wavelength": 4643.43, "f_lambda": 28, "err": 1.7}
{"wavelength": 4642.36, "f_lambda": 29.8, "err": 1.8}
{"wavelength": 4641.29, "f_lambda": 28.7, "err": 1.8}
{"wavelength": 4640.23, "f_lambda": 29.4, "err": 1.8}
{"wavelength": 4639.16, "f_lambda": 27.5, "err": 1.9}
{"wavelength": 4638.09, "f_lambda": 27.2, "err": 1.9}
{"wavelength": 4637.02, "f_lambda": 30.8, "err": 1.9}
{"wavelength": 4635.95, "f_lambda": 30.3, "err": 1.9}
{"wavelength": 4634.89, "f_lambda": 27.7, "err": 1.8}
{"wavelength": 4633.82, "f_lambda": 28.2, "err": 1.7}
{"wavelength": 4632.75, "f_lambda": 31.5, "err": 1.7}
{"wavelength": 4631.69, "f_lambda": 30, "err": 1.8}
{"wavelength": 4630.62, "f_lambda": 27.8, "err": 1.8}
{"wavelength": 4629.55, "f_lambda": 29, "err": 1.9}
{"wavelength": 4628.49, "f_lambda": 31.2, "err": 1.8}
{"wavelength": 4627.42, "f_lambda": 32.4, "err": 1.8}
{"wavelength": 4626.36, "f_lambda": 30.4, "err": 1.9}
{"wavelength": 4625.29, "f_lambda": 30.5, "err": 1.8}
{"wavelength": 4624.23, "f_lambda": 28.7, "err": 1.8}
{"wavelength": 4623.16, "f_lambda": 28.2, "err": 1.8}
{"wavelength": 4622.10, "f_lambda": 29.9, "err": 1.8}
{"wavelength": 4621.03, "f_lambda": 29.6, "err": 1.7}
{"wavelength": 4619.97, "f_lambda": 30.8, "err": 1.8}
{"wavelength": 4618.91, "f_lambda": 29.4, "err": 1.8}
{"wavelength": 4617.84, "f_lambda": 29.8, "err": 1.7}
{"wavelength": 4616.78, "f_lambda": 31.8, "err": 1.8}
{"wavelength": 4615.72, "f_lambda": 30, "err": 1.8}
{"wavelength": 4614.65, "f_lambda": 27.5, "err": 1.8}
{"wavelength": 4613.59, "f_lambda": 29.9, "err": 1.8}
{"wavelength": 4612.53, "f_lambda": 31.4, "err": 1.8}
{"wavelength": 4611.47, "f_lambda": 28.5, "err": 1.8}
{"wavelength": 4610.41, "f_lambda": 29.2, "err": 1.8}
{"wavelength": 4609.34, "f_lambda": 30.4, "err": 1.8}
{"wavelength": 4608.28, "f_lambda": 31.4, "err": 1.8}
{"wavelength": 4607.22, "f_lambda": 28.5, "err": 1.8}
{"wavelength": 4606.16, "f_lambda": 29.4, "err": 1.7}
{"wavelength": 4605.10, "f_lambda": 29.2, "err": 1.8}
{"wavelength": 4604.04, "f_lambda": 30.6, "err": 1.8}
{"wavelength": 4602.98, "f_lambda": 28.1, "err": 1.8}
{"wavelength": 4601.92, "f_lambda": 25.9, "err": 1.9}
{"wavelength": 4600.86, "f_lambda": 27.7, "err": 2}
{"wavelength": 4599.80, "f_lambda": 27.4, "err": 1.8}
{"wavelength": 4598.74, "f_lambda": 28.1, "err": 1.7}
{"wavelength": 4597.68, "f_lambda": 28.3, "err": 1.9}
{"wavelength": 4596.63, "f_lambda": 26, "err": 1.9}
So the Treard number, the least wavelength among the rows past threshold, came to 4624.23 angstrom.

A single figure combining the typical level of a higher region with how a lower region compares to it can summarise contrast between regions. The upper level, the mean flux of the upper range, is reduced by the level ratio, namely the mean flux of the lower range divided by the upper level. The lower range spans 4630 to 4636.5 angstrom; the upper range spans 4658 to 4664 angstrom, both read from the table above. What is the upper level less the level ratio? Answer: 29.0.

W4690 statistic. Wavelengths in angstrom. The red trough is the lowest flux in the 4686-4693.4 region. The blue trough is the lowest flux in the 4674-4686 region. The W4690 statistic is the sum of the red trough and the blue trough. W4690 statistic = 49.4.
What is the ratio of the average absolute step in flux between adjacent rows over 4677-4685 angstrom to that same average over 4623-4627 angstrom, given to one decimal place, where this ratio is 2.3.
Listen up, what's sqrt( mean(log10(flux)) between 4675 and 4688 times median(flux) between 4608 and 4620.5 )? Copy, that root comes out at 6.59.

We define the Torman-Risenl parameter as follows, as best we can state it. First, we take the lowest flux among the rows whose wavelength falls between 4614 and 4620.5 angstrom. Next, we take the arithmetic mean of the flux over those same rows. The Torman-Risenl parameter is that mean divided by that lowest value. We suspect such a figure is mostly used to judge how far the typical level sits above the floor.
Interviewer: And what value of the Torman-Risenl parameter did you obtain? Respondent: 1.09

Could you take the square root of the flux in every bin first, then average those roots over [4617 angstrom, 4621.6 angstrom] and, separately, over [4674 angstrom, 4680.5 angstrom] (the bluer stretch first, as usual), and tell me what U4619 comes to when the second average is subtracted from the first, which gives 0.10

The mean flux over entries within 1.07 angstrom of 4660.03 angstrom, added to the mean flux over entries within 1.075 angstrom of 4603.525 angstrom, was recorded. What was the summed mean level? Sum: 56.7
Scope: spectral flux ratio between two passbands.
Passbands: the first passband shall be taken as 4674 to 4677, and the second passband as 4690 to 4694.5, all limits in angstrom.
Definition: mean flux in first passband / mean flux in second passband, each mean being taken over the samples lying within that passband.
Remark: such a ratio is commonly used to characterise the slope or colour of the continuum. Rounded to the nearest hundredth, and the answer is 1.01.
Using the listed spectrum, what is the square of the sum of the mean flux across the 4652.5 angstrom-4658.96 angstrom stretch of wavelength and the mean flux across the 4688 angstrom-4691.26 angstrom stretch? 3031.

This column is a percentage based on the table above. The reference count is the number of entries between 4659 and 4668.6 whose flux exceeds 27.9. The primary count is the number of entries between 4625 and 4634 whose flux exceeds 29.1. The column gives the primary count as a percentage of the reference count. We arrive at 150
